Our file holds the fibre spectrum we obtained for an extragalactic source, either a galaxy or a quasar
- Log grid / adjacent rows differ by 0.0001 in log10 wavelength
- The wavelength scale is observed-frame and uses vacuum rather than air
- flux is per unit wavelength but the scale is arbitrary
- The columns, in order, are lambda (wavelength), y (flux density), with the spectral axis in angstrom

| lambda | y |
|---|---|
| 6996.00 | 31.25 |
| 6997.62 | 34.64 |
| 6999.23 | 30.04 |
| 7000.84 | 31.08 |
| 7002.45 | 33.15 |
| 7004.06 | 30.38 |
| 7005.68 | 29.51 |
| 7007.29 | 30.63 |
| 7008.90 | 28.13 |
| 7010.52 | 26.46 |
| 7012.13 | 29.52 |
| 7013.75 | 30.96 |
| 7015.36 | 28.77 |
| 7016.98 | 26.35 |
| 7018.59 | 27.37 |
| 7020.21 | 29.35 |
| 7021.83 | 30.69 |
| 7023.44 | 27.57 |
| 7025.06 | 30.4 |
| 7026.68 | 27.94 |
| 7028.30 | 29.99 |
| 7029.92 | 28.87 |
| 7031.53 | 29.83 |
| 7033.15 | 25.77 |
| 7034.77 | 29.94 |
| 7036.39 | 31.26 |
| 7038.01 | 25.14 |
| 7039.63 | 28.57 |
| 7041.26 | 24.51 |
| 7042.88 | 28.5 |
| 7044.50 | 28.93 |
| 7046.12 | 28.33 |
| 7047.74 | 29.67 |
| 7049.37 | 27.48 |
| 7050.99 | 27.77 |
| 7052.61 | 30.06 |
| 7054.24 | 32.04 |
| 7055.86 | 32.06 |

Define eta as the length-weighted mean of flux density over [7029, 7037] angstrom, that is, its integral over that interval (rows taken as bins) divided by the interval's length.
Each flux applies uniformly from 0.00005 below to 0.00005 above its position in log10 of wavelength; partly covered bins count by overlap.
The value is 29.1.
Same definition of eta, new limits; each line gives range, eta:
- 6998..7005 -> 31.3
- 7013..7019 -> 28.4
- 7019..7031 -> 29.2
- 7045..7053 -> 28.6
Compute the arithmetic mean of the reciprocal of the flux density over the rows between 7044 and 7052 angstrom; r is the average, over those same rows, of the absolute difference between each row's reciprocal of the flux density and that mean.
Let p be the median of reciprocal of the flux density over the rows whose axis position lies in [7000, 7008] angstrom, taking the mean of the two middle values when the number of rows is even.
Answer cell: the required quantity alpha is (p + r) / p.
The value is 1.03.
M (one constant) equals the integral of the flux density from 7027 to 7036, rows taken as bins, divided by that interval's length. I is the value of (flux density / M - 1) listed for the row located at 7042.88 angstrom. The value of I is -0.02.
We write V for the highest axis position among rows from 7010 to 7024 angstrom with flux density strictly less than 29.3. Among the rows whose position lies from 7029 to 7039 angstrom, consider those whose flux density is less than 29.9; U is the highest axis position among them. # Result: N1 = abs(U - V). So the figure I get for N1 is 14.6 angstrom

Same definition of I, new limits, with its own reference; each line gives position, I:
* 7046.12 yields -0.02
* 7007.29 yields 0.06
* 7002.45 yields 0.14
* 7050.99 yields -0.04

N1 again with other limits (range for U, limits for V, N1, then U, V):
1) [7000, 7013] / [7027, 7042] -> 29.1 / 7012.13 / 7041.26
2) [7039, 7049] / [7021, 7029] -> 21.1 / 7047.74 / 7026.68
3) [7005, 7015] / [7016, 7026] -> 11.3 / 7012.13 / 7023.44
